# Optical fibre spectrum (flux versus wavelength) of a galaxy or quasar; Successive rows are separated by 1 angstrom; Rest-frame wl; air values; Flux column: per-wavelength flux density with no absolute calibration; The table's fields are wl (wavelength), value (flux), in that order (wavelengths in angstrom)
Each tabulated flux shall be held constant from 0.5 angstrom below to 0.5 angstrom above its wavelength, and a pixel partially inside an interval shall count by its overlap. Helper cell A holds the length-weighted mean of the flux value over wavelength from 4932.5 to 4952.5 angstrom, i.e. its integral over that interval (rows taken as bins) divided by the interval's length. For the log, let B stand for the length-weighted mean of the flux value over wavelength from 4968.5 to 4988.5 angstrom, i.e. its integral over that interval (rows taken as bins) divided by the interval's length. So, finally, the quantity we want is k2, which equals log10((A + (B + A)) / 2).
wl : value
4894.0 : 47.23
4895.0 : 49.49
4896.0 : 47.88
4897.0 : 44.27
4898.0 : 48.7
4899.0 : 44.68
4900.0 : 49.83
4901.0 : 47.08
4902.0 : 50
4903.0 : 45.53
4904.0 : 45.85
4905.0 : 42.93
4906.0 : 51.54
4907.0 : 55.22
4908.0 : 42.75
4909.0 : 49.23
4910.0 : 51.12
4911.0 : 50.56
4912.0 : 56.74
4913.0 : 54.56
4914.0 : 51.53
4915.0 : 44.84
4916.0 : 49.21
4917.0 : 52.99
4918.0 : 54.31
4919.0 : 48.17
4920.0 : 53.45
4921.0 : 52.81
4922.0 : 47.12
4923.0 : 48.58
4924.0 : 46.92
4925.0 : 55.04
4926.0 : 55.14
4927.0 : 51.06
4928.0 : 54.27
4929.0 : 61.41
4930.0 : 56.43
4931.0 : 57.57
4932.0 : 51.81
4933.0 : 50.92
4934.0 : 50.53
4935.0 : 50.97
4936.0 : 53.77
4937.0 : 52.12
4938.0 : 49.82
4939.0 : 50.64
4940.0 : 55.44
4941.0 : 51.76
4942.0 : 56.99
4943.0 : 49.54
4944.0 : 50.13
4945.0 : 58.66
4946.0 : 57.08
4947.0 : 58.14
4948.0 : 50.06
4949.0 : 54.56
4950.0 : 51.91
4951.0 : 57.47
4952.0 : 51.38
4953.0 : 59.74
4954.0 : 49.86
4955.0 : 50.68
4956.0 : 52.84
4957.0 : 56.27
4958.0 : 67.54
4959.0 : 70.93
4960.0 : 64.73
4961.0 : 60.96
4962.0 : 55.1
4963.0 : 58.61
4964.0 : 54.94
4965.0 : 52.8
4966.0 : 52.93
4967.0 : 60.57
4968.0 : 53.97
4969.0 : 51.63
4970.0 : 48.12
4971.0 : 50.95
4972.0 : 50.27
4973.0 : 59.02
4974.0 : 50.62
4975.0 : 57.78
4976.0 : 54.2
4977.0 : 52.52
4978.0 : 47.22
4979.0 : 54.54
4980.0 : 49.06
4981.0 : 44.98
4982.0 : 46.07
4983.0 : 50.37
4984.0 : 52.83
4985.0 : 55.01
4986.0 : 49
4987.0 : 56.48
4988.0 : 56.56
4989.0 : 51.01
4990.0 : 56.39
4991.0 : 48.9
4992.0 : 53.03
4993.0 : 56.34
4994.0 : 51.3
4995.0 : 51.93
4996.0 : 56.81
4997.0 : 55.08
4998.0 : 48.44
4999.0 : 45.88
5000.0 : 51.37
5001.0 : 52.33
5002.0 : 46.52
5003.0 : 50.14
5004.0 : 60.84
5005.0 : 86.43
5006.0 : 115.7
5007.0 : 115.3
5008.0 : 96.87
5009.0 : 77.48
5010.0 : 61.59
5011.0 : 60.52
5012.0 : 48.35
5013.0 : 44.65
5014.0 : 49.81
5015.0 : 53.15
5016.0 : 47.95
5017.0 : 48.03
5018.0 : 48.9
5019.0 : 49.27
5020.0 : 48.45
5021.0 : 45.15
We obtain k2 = 1.898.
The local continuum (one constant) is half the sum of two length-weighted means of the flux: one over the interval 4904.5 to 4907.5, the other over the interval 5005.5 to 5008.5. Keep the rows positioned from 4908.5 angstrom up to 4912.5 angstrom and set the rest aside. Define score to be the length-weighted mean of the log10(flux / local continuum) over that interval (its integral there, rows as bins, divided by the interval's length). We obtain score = -0.19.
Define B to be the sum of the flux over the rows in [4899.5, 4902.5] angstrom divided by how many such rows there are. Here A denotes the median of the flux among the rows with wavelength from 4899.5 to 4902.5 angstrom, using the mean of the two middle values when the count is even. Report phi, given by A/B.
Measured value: 1.02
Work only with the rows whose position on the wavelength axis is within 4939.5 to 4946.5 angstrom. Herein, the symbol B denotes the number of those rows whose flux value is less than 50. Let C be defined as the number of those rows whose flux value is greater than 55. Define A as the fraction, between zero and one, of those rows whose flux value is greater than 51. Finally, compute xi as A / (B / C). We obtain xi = 2.9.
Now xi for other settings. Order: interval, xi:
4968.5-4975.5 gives 0.9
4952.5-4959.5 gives 2.9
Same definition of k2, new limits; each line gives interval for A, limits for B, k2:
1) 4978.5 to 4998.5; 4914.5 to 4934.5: 1.894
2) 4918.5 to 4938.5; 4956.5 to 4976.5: 1.907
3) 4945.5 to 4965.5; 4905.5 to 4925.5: 1.915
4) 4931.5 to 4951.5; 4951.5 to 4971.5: 1.910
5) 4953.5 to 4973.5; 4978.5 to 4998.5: 1.915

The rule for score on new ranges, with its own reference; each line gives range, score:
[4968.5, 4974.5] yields -0.19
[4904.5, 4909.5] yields -0.22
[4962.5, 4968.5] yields -0.16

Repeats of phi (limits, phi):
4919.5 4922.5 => 1.03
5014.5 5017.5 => 0.97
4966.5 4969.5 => 0.97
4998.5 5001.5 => 1.03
